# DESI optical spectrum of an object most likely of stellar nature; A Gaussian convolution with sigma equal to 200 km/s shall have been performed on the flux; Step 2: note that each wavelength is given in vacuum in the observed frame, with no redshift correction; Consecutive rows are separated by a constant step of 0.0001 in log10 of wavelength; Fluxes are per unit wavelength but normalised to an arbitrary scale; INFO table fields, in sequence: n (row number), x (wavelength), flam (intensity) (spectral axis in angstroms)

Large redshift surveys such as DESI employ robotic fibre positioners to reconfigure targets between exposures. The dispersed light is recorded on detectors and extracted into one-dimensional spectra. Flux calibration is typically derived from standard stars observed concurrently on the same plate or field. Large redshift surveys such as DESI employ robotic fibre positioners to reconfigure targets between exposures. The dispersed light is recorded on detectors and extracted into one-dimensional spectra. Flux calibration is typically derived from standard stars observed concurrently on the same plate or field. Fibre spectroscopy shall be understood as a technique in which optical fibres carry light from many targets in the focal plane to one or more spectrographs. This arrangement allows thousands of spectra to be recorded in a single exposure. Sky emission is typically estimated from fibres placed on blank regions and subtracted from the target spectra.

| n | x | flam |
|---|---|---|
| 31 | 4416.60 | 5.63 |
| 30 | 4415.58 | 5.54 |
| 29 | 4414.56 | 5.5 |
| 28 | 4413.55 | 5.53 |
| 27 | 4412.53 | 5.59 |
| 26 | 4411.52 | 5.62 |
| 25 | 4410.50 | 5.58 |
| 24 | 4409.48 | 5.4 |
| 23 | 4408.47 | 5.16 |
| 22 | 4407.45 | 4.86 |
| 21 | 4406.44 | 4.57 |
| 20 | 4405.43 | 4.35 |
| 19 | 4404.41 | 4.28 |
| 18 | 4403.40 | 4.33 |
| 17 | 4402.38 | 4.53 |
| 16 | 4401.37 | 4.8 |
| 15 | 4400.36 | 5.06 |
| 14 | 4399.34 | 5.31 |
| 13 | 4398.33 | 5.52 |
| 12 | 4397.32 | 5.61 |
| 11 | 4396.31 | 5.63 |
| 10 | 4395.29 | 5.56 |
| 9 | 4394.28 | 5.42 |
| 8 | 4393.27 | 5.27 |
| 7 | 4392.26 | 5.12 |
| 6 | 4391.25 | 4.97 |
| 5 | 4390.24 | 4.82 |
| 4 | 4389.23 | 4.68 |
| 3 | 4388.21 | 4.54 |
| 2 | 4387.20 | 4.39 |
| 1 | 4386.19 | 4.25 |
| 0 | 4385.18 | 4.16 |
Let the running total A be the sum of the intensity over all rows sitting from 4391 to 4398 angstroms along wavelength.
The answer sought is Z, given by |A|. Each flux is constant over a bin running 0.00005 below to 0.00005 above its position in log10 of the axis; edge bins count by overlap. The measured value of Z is 38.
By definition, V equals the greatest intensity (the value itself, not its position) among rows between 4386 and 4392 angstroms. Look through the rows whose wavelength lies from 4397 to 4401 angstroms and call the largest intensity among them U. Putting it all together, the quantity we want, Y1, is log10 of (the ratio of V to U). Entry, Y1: -0.05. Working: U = 5.61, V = 4.97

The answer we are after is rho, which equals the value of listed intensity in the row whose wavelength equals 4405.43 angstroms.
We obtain 4.35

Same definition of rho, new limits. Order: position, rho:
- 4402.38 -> 4.53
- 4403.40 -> 4.33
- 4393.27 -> 5.27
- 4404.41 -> 4.28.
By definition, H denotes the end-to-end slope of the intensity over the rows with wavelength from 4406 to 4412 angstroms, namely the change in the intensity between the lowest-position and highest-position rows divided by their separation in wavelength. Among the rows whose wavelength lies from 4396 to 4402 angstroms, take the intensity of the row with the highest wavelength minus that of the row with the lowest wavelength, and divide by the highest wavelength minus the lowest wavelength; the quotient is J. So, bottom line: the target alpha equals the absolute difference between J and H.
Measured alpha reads 0.37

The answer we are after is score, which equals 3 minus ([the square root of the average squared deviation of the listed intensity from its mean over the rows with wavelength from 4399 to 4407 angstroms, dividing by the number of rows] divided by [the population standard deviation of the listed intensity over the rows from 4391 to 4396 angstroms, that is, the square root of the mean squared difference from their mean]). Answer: 1.3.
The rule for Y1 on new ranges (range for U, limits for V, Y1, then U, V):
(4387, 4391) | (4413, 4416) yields 0.06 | 4.82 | 5.54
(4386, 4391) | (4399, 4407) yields 0.04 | 4.82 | 5.31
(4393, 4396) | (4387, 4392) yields -0.05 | 5.56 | 4.97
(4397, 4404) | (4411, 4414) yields 0.00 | 5.61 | 5.62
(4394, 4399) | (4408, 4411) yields 0.00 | 5.63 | 5.58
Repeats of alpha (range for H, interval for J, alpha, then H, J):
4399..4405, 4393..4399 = 0.25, -0.203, 0.05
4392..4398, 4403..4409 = 0.07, 0.097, 0.16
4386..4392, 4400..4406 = 0.28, 0.142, -0.14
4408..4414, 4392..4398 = 0.02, 0.073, 0.10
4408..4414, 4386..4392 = 0.07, 0.073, 0.14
